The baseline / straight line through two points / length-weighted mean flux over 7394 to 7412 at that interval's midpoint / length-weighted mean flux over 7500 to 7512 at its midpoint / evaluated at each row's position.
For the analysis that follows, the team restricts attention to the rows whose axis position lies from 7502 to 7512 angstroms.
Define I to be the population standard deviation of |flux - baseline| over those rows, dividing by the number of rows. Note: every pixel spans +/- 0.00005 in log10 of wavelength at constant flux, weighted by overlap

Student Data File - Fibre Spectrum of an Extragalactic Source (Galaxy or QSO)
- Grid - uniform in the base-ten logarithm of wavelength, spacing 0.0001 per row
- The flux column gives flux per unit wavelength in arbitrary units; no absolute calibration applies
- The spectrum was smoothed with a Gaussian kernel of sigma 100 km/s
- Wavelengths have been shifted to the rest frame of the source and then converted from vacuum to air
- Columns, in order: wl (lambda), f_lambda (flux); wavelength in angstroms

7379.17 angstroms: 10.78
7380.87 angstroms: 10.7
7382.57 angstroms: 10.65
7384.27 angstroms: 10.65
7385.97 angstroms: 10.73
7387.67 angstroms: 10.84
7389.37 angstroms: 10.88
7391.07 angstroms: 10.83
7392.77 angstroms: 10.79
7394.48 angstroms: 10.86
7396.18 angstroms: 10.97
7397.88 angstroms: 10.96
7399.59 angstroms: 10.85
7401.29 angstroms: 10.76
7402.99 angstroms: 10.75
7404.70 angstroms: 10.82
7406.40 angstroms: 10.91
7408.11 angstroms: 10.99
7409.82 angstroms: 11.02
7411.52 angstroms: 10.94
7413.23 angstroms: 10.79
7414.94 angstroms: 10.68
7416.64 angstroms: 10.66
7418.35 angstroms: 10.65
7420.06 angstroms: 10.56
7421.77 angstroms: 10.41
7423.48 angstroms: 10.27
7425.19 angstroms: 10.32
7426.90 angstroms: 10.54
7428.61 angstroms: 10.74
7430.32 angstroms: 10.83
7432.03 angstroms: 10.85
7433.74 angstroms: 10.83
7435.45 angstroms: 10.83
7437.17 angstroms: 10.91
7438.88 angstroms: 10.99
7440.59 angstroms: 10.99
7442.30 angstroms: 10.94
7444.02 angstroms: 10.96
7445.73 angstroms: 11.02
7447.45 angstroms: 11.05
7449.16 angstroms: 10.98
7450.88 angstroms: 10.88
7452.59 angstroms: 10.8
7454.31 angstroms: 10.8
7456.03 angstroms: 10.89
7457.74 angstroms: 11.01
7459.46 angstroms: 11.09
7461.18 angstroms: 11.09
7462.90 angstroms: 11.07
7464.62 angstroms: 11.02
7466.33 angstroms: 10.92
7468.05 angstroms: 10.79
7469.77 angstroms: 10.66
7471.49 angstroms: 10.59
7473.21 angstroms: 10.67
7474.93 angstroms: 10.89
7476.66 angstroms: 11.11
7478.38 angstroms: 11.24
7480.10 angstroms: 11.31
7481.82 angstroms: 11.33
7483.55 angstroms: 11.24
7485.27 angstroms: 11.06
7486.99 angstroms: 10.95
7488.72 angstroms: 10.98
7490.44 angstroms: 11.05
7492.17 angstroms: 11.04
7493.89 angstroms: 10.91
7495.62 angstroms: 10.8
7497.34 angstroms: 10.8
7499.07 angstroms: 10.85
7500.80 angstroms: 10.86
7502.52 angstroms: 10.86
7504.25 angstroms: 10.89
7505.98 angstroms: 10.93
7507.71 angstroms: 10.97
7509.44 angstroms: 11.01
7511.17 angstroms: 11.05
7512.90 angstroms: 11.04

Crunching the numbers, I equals 0.03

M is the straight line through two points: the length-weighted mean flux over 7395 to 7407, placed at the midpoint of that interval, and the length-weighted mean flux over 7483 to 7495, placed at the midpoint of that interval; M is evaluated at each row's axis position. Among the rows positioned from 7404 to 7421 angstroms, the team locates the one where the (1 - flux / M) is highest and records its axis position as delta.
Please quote 7420.06 angstroms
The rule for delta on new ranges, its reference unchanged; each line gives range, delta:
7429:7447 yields 7435.45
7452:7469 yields 7468.05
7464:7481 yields 7471.49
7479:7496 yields 7495.62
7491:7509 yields 7497.34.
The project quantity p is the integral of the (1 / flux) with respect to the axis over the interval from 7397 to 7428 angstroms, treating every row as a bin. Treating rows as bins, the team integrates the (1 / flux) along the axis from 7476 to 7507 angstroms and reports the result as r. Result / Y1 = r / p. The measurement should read 0.973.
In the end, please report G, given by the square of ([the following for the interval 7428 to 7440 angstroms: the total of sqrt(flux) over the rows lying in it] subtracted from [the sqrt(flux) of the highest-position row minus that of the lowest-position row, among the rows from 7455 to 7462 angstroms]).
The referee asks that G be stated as 530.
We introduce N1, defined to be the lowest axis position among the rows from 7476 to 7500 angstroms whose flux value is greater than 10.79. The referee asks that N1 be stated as 7476.66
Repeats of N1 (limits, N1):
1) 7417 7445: 7430.32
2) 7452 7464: 7452.59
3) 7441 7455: 7442.30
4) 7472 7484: 7474.93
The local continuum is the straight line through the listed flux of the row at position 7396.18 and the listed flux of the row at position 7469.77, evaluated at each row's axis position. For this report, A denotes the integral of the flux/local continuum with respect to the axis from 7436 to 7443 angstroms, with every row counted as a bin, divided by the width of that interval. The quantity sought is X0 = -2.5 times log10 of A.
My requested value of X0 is -0.02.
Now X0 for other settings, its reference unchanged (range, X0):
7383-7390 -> 0.02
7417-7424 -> 0.04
